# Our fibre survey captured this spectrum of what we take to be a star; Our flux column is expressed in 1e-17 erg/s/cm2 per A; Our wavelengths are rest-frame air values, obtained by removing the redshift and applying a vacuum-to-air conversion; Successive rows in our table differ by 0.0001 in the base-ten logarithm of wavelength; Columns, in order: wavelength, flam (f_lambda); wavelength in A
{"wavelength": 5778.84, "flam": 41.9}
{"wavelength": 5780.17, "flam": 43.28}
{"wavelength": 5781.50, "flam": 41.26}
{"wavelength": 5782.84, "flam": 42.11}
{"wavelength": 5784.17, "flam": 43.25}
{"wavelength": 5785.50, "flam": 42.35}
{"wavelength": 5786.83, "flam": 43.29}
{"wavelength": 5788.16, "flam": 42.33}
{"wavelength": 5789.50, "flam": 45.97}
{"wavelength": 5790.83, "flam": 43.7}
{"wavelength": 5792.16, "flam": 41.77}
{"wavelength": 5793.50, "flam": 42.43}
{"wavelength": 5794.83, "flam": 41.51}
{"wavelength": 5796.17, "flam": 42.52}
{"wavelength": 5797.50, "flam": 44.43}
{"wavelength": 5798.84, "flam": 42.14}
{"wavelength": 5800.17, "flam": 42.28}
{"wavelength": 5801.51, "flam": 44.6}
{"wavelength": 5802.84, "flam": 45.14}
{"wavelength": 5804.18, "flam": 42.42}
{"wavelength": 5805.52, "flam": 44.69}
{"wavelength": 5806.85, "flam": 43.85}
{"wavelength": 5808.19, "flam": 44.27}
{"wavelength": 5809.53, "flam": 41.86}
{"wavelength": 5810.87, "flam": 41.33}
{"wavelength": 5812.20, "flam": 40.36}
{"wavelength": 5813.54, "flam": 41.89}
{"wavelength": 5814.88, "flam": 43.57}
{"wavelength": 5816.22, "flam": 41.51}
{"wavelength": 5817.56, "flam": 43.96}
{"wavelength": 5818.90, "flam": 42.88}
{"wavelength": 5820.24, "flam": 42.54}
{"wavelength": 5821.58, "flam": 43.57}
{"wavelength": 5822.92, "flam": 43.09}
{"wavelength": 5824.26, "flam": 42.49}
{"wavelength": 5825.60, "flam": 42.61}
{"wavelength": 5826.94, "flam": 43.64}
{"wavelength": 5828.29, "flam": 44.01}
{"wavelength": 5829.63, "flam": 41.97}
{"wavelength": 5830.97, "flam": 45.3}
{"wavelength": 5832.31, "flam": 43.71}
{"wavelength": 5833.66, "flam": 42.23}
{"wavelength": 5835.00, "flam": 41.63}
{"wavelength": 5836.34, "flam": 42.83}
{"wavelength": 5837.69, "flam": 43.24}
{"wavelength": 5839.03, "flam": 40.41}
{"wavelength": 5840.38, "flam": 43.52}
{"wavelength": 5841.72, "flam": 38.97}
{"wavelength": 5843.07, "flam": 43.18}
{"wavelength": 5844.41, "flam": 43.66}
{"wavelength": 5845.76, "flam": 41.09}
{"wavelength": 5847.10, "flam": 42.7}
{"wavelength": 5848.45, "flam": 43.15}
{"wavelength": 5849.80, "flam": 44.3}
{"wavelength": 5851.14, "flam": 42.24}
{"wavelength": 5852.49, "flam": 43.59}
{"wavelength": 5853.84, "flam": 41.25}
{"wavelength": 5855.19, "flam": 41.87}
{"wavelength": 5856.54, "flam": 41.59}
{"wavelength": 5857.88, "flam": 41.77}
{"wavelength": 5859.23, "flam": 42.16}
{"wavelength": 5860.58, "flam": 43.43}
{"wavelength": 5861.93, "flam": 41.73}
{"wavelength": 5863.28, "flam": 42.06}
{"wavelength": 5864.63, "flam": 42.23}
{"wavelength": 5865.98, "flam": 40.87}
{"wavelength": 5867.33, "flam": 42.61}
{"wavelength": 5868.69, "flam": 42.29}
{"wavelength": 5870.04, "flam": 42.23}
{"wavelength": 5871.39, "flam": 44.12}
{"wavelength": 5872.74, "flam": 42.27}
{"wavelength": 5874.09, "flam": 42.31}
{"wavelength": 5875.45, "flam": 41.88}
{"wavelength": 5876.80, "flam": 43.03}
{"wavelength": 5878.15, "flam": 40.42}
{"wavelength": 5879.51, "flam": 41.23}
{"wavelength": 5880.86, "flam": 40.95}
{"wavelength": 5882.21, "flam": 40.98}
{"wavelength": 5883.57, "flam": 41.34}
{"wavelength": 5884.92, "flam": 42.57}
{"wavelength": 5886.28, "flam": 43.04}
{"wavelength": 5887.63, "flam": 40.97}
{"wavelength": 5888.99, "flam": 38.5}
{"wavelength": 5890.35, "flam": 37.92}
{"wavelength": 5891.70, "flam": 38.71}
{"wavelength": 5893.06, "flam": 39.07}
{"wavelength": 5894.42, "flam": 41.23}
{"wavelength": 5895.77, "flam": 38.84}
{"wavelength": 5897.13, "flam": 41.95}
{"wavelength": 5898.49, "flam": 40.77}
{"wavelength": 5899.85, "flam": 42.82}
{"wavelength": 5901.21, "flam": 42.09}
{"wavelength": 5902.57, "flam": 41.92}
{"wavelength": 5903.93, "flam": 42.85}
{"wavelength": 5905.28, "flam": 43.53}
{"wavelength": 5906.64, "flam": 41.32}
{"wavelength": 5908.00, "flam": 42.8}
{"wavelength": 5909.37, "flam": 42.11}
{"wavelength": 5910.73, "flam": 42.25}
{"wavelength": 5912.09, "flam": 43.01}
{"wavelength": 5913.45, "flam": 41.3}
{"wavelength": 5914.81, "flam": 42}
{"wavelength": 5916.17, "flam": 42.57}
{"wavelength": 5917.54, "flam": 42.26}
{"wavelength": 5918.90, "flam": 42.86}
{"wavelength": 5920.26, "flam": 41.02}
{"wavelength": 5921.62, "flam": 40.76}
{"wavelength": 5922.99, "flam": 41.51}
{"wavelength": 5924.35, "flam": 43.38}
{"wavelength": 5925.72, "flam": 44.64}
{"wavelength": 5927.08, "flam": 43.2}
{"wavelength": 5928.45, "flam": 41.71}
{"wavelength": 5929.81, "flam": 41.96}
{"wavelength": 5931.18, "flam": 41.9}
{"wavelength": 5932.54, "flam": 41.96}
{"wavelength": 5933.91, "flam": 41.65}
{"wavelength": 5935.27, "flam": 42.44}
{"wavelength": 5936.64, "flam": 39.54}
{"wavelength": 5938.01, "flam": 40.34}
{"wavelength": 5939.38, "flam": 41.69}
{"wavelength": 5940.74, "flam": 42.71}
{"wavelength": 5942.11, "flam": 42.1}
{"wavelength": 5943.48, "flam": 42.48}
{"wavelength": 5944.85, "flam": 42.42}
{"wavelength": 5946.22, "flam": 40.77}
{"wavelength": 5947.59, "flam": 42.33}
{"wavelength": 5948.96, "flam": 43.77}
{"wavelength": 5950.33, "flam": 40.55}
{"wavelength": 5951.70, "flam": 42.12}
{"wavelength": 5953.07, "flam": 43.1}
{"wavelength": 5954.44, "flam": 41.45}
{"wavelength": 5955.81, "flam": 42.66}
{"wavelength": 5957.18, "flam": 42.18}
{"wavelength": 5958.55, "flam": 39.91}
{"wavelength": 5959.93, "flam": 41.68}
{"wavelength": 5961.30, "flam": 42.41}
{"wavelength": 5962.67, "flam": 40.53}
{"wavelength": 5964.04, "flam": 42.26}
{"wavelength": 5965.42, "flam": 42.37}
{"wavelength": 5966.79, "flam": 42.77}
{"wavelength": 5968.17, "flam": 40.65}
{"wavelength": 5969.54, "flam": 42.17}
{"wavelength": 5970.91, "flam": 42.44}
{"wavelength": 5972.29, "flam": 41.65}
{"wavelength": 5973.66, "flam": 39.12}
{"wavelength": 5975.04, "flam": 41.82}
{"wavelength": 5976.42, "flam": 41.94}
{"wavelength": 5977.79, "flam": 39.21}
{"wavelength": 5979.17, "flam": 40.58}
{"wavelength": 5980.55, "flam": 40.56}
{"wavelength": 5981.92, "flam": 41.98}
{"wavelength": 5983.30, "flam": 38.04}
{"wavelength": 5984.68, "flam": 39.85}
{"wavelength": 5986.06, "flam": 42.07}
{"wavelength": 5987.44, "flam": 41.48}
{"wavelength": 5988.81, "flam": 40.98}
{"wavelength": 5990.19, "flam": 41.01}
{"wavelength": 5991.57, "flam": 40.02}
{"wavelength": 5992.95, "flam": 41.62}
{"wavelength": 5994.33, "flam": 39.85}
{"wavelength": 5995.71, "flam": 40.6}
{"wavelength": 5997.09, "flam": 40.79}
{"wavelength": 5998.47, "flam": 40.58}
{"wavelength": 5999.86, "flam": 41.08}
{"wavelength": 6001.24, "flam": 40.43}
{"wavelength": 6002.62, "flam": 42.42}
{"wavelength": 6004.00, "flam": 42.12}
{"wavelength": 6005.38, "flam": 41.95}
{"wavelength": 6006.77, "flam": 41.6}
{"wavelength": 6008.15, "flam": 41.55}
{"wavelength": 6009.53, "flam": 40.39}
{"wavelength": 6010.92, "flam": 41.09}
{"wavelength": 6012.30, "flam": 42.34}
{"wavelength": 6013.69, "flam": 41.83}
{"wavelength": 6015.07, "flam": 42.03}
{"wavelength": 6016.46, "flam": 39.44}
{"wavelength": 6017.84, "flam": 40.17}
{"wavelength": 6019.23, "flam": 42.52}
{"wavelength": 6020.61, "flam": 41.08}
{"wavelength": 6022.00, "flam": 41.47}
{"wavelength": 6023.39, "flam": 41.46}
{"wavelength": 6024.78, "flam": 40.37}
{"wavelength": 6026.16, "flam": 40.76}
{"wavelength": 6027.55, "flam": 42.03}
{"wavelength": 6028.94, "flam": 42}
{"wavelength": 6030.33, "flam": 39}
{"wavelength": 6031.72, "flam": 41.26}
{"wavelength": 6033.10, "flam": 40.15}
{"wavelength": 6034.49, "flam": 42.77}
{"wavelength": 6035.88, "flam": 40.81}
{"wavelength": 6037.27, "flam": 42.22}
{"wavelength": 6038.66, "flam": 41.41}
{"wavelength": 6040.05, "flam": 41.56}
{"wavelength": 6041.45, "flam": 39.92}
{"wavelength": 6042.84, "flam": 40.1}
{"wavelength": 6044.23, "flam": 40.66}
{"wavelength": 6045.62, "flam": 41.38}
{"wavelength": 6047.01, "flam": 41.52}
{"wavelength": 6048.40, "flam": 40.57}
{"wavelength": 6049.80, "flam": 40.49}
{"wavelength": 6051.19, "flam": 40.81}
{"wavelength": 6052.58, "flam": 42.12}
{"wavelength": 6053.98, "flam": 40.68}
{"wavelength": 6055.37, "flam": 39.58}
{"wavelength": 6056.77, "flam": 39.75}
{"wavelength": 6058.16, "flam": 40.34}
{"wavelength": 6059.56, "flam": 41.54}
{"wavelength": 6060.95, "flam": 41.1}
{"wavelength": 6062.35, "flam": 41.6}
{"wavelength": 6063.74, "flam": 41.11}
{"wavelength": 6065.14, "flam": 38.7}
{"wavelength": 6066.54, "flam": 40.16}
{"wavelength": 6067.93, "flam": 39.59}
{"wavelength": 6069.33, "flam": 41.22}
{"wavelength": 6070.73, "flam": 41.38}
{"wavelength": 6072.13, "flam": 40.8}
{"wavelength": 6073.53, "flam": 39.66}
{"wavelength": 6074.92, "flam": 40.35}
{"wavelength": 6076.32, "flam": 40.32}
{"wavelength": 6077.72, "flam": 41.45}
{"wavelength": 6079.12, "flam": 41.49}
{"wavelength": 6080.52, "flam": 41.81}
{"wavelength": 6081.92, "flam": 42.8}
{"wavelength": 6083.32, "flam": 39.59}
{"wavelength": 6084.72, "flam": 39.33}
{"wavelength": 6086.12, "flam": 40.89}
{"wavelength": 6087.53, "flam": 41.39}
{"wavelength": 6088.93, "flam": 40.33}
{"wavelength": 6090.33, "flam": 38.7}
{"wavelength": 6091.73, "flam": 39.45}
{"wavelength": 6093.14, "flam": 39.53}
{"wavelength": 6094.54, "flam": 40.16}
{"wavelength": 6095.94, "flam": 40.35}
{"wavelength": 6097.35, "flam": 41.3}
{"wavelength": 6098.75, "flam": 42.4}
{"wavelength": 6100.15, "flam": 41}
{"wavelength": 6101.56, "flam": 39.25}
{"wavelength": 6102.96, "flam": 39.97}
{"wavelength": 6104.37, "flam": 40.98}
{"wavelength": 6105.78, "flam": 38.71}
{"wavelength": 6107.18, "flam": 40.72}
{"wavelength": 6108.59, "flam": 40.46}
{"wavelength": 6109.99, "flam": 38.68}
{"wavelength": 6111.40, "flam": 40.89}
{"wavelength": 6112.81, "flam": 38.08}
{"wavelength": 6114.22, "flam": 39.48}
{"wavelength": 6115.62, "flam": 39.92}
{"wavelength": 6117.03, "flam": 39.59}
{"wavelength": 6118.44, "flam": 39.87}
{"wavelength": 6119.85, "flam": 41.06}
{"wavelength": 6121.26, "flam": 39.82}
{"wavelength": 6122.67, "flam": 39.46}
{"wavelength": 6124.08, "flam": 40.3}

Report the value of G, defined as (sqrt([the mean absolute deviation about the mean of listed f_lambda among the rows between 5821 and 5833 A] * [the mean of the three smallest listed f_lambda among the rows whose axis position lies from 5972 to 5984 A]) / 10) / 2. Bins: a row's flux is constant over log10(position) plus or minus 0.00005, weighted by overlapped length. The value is 0.269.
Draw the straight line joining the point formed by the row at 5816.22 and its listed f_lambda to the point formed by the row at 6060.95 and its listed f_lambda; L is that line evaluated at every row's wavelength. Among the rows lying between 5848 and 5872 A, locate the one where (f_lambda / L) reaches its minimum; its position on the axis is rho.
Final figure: 5865.98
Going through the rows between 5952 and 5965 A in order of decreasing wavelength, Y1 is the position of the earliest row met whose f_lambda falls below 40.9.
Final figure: 5962.67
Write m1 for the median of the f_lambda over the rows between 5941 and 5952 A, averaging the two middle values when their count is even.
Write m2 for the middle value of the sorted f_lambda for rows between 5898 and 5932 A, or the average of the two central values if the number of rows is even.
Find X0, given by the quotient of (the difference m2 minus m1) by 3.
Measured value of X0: -0.04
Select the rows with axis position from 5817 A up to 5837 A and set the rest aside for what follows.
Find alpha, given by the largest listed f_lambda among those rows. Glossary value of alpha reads 45.3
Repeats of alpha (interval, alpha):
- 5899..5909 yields 43.53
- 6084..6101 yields 42.4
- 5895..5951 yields 44.64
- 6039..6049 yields 41.56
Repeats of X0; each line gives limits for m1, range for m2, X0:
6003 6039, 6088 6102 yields -0.41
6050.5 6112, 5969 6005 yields 0.14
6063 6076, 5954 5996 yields 0.38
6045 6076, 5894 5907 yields 0.40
